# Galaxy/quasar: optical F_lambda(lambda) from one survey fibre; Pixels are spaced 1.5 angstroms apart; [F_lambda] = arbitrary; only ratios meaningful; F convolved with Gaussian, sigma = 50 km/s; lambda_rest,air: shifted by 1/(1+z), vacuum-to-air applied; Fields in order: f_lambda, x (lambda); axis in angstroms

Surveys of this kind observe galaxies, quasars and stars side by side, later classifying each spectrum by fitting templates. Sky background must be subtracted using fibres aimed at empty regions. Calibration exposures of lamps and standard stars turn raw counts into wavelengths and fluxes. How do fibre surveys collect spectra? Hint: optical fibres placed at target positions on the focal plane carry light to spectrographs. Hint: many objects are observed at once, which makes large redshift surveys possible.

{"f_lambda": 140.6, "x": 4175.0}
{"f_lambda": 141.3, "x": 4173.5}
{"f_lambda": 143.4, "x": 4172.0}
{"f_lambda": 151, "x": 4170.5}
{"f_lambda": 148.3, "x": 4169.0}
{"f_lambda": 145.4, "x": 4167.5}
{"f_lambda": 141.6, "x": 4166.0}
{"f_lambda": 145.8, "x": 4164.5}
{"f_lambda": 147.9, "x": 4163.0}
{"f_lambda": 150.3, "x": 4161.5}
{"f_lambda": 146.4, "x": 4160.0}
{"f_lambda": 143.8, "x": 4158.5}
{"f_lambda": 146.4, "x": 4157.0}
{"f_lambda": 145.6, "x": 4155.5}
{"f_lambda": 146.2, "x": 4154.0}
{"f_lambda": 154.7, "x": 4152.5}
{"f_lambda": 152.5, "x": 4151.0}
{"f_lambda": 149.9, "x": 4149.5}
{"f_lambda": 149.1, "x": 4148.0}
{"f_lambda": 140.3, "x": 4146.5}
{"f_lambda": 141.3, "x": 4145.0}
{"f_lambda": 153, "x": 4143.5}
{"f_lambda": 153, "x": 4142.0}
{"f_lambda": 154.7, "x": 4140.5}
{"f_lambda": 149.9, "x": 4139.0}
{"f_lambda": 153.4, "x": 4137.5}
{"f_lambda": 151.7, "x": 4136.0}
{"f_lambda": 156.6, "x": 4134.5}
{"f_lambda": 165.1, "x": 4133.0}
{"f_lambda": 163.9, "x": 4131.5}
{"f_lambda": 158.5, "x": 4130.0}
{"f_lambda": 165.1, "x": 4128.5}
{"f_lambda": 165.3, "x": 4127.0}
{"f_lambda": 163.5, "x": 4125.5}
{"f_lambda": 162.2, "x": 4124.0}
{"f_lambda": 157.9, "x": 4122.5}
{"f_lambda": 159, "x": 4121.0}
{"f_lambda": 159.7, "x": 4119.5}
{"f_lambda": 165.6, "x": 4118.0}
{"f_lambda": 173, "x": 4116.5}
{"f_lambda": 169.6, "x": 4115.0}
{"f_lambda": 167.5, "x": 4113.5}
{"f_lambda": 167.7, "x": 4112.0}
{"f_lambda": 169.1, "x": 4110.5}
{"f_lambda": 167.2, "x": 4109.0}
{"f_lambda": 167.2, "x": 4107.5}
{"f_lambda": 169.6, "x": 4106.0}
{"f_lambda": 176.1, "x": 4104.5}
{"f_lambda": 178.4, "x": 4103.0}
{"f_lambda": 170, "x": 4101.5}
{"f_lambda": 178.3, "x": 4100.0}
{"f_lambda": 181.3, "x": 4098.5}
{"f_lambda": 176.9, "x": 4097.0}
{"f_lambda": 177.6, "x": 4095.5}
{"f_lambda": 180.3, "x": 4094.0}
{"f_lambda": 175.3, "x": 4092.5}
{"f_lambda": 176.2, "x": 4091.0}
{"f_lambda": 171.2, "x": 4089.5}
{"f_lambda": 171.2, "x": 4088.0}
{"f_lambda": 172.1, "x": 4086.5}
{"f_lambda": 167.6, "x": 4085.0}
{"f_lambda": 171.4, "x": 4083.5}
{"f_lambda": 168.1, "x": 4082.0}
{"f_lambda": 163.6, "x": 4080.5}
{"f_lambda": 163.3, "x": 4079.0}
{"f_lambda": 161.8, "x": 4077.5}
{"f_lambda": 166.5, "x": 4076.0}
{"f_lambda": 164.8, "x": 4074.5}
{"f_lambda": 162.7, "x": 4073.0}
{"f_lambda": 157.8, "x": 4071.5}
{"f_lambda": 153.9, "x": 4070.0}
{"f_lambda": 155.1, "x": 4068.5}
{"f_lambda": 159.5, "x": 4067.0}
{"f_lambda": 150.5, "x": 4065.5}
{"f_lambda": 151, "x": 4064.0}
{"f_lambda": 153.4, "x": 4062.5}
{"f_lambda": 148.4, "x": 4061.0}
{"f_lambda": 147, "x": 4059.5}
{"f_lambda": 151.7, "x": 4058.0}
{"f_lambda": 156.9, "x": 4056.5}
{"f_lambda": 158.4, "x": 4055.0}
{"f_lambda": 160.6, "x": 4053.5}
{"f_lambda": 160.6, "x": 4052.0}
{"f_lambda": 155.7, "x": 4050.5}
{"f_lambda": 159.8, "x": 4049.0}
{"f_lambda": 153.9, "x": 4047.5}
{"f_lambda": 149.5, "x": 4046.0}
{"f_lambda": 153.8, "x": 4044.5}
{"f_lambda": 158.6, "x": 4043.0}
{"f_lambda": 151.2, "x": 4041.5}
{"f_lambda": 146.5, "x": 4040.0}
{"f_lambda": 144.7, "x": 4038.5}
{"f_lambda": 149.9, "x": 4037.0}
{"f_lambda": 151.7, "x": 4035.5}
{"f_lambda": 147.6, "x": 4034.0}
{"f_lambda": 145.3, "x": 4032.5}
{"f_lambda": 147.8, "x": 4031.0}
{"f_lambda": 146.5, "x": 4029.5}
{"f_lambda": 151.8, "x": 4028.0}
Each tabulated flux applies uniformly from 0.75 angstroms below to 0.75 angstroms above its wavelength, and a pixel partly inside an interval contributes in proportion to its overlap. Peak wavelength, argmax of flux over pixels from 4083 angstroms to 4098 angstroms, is 4094.0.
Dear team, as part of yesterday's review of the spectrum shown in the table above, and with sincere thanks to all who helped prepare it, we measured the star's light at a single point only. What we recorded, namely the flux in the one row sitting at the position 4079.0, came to 163.3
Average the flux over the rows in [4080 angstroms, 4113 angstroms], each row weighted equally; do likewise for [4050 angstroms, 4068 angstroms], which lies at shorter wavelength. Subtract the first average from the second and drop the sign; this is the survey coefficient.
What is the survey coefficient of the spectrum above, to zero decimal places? 18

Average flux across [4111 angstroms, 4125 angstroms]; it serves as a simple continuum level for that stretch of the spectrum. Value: 164.7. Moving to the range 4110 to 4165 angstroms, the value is 155.8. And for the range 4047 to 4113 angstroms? 164.8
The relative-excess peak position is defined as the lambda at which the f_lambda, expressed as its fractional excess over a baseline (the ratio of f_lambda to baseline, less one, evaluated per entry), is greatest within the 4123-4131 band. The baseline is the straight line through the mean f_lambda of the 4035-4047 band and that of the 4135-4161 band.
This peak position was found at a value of 4127.0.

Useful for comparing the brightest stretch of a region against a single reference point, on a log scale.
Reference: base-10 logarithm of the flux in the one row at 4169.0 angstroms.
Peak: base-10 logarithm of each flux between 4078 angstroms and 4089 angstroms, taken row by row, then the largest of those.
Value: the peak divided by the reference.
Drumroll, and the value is 1.03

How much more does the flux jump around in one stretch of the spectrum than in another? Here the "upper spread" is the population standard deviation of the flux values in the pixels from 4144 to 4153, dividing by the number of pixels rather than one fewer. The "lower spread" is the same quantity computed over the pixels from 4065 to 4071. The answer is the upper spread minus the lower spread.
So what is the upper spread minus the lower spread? 2.2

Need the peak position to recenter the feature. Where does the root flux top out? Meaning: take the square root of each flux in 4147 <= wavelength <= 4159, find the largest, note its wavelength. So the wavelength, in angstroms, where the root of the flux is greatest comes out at 4152.5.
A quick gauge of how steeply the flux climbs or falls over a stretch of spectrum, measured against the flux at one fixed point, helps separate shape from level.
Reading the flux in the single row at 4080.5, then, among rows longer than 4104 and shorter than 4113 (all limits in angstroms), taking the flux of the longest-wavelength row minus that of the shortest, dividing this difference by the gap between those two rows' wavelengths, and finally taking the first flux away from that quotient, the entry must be -165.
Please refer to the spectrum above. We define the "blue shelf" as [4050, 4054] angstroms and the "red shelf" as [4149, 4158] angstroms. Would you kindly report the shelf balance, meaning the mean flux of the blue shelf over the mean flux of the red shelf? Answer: 1.07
